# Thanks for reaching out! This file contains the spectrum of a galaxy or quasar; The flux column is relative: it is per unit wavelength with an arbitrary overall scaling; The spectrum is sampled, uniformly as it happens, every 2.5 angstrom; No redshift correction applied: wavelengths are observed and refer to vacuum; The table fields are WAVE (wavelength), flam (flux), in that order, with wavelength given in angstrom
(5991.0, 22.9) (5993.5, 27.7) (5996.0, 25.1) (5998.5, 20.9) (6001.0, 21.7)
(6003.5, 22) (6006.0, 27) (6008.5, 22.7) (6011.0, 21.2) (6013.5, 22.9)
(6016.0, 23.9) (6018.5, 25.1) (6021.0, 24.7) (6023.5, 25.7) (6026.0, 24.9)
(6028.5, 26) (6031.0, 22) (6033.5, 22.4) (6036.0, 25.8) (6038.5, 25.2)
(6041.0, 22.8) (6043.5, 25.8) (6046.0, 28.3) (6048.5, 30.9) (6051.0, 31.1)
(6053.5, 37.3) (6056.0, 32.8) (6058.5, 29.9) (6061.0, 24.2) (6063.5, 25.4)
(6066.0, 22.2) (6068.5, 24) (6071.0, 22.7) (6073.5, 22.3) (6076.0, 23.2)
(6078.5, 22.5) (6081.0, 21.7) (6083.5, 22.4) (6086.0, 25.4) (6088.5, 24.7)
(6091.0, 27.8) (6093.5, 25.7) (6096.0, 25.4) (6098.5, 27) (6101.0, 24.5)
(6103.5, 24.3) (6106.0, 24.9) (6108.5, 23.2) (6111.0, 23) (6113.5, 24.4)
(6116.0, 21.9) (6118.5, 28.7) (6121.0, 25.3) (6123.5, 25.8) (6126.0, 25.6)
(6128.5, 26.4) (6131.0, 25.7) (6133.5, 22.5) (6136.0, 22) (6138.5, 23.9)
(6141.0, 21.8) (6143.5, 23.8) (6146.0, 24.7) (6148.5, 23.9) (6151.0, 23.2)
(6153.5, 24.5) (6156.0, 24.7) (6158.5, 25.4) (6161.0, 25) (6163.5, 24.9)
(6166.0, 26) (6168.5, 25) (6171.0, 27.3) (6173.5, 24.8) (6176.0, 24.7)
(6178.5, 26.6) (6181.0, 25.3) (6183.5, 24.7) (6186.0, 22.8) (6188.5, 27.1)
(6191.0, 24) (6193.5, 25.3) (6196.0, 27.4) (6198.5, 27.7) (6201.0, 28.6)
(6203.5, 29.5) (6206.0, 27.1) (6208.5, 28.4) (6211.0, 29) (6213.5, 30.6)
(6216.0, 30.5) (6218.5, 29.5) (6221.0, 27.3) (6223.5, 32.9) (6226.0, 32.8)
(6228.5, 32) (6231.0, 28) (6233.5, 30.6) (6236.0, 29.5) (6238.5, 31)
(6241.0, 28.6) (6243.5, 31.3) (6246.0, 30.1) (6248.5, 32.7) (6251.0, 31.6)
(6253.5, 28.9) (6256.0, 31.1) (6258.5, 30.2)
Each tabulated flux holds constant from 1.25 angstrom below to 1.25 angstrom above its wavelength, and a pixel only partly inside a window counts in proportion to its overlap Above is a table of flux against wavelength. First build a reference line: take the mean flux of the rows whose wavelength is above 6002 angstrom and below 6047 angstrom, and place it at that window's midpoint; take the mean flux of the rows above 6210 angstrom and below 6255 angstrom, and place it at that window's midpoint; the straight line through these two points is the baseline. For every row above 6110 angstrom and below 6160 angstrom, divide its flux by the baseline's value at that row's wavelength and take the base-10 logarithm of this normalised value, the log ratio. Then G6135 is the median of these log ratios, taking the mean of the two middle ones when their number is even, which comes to -0.058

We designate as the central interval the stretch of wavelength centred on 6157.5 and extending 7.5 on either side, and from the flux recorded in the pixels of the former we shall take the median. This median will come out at 24.8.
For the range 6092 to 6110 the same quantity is 24.9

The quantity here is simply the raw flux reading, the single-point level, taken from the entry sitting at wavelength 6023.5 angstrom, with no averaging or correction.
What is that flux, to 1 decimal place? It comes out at 25.7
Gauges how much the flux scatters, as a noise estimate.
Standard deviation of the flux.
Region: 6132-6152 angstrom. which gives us 1.0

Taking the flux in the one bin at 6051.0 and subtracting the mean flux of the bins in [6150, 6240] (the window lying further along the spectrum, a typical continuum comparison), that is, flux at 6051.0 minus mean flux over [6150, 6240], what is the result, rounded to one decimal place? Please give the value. 3.8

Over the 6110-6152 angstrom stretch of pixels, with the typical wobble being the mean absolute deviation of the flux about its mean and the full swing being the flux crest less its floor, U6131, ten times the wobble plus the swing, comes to 22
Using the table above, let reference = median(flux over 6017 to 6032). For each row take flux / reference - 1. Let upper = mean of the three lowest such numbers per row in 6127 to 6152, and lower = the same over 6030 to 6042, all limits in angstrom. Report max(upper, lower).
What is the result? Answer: -0.10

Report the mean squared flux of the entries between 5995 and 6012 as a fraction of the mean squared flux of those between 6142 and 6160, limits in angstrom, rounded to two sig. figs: 0.90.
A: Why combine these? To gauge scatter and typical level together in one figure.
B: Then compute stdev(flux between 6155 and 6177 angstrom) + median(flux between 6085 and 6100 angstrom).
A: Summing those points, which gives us 26.4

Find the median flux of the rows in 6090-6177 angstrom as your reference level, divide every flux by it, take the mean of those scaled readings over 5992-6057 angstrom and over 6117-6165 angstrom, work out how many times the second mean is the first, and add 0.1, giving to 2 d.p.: 1.06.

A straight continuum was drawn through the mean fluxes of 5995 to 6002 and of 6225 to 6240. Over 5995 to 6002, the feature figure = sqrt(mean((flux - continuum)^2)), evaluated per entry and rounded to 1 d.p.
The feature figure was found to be 1.9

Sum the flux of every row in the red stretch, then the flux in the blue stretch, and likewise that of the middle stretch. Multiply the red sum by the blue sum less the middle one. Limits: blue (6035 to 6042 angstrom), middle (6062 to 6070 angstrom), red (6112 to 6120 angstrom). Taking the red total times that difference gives 165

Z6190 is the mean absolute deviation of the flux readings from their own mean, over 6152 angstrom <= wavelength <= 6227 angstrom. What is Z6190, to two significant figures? 2.1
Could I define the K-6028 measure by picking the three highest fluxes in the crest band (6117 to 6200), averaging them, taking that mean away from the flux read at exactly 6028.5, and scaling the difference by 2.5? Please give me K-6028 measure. -5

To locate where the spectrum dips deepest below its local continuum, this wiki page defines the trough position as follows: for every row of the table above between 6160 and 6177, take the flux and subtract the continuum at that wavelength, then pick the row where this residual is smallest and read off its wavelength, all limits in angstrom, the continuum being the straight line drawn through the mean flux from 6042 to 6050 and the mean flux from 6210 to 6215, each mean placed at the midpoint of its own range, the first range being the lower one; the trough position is 6176.0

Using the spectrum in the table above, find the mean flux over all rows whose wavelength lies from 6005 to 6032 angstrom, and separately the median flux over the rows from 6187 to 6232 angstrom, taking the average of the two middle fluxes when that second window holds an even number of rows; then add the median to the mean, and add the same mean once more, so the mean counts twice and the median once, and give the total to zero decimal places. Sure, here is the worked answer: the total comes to 77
